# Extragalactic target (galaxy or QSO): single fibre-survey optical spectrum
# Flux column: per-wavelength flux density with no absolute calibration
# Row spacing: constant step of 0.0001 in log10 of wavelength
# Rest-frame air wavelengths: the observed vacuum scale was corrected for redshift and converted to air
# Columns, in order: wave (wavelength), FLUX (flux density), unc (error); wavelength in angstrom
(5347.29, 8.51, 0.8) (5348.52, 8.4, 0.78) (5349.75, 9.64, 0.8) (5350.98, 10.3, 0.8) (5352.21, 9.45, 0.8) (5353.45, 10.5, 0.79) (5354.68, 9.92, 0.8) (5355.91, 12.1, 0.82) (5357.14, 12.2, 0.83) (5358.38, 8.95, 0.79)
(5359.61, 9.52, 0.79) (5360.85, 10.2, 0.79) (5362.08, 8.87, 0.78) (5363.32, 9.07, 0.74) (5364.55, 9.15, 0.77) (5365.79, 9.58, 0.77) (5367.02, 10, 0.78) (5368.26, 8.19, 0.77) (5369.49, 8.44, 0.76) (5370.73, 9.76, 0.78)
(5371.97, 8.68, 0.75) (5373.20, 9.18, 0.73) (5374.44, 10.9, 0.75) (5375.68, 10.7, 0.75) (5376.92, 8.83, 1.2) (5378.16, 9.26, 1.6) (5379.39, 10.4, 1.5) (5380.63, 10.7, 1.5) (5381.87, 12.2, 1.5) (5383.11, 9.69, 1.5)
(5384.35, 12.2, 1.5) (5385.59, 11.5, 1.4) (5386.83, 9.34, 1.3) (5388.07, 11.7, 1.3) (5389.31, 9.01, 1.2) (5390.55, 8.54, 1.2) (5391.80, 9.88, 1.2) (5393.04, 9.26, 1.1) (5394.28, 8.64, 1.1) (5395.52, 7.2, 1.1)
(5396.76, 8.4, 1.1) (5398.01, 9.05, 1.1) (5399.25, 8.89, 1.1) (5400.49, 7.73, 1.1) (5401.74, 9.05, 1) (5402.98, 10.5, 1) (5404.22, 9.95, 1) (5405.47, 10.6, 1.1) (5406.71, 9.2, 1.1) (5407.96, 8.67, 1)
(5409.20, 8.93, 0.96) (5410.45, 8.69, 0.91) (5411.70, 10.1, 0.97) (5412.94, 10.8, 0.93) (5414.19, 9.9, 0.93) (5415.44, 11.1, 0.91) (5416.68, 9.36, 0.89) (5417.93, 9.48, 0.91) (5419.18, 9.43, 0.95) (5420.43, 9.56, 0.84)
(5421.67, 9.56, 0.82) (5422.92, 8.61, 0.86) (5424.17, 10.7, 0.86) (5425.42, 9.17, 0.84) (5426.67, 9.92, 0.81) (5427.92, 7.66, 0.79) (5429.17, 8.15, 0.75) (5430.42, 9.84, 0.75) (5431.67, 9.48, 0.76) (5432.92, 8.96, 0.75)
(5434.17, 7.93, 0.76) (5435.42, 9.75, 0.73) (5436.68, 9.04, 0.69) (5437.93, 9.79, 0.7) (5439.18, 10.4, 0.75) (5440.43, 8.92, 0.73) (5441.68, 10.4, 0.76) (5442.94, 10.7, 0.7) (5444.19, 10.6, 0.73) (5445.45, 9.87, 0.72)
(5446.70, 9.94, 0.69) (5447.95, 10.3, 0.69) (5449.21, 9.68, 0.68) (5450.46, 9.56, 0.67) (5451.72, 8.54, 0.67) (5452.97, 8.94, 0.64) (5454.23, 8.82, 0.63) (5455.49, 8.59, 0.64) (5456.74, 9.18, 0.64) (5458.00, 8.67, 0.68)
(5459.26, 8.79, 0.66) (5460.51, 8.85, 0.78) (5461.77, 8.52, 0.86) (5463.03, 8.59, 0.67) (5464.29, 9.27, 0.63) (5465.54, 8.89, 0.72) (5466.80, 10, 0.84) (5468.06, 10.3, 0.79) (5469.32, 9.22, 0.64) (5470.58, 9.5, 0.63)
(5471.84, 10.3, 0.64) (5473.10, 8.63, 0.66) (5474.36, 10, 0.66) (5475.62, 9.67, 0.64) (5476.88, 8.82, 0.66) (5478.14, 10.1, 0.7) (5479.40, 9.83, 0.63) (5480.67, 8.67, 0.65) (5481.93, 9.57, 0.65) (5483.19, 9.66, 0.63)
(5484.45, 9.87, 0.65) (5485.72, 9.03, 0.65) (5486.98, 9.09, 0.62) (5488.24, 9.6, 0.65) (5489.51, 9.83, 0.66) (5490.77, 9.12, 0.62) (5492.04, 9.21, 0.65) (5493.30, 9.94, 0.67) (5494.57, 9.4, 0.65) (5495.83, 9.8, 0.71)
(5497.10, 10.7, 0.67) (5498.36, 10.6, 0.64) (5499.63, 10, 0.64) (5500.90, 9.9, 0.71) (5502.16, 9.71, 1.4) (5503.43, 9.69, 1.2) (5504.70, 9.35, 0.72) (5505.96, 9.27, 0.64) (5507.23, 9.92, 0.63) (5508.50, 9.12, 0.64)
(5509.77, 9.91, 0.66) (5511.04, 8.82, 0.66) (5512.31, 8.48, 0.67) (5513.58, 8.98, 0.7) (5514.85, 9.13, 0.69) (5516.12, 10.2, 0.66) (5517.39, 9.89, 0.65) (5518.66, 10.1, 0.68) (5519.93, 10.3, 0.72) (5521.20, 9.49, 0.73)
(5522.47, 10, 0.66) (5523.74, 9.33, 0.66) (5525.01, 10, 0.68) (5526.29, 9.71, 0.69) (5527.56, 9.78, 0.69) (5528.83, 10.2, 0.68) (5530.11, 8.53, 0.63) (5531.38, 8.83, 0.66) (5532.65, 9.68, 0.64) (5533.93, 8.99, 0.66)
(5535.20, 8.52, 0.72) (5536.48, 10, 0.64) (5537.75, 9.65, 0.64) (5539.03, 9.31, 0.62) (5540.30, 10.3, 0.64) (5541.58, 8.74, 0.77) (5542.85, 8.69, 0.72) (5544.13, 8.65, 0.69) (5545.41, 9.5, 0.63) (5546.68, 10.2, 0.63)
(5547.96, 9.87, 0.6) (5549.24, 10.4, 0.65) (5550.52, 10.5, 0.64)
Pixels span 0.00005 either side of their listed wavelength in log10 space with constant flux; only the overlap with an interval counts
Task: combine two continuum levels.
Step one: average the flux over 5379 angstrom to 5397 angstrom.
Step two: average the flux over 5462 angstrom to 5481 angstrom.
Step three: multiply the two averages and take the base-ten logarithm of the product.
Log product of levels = 1.97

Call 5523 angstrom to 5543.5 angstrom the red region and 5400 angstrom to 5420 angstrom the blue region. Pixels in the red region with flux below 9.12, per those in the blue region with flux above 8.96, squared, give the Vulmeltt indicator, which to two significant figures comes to 0.25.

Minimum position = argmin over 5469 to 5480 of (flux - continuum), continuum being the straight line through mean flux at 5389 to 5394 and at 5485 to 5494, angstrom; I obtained 5473.10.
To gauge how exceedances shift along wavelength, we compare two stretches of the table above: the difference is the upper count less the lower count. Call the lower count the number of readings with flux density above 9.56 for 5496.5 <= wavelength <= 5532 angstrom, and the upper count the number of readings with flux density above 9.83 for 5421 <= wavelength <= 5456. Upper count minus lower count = -7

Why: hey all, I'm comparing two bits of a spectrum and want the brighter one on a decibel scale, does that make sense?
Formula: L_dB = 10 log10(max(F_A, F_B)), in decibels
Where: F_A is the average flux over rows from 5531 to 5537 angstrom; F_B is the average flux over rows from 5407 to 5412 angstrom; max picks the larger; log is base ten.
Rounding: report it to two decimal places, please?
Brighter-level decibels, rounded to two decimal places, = 9.64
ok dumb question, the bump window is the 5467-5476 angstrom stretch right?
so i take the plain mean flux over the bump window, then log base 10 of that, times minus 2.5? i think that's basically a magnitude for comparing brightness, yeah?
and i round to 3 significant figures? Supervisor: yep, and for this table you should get -2.46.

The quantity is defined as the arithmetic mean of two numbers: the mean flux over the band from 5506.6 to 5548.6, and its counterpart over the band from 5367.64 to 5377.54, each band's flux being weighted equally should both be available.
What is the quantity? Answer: 9.41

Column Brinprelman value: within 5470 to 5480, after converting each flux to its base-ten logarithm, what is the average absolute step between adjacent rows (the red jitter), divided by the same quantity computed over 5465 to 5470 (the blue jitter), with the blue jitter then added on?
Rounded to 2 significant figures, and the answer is 1.2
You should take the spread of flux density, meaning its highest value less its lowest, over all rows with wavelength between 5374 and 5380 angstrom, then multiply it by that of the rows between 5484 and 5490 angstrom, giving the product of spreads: 1.7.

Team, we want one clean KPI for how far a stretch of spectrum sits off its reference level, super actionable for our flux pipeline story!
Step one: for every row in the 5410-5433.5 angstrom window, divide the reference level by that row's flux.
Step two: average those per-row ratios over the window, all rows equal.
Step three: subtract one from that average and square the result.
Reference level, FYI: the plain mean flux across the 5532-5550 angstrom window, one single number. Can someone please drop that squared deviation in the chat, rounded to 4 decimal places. 0.0000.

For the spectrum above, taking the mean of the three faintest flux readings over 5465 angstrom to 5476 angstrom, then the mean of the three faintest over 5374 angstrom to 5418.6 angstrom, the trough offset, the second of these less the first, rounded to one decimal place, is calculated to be -1.1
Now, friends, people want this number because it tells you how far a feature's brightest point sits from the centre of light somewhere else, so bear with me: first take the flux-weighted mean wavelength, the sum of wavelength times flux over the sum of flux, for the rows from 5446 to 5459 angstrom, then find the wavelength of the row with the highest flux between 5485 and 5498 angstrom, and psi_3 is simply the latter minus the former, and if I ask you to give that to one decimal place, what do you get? 44.9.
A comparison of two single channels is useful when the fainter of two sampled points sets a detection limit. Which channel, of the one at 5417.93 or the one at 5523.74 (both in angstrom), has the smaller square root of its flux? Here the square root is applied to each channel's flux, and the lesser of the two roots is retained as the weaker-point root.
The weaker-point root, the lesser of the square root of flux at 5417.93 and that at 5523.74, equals 3.05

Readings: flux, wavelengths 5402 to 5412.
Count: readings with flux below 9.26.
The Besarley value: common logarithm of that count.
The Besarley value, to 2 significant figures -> 0.60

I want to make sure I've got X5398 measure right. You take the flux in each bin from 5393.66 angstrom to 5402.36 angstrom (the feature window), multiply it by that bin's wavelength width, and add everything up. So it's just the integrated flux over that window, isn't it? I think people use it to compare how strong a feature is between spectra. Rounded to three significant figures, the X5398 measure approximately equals 73.3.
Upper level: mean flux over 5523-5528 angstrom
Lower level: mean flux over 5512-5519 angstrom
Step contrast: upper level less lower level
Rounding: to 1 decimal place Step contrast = 0.2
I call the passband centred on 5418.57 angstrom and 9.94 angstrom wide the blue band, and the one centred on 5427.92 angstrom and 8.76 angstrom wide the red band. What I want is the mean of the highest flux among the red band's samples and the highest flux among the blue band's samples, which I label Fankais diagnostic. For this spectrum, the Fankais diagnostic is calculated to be 10.9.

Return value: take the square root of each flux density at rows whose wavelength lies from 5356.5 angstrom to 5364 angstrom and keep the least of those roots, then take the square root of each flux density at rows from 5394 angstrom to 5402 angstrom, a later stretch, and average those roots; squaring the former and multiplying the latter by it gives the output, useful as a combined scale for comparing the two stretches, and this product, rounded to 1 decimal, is 25.7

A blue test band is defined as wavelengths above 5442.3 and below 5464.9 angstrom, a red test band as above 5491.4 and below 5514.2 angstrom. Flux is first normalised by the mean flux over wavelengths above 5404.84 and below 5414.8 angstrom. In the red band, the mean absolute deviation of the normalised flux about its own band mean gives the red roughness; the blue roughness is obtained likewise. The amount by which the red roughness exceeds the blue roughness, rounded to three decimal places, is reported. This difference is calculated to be -0.016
